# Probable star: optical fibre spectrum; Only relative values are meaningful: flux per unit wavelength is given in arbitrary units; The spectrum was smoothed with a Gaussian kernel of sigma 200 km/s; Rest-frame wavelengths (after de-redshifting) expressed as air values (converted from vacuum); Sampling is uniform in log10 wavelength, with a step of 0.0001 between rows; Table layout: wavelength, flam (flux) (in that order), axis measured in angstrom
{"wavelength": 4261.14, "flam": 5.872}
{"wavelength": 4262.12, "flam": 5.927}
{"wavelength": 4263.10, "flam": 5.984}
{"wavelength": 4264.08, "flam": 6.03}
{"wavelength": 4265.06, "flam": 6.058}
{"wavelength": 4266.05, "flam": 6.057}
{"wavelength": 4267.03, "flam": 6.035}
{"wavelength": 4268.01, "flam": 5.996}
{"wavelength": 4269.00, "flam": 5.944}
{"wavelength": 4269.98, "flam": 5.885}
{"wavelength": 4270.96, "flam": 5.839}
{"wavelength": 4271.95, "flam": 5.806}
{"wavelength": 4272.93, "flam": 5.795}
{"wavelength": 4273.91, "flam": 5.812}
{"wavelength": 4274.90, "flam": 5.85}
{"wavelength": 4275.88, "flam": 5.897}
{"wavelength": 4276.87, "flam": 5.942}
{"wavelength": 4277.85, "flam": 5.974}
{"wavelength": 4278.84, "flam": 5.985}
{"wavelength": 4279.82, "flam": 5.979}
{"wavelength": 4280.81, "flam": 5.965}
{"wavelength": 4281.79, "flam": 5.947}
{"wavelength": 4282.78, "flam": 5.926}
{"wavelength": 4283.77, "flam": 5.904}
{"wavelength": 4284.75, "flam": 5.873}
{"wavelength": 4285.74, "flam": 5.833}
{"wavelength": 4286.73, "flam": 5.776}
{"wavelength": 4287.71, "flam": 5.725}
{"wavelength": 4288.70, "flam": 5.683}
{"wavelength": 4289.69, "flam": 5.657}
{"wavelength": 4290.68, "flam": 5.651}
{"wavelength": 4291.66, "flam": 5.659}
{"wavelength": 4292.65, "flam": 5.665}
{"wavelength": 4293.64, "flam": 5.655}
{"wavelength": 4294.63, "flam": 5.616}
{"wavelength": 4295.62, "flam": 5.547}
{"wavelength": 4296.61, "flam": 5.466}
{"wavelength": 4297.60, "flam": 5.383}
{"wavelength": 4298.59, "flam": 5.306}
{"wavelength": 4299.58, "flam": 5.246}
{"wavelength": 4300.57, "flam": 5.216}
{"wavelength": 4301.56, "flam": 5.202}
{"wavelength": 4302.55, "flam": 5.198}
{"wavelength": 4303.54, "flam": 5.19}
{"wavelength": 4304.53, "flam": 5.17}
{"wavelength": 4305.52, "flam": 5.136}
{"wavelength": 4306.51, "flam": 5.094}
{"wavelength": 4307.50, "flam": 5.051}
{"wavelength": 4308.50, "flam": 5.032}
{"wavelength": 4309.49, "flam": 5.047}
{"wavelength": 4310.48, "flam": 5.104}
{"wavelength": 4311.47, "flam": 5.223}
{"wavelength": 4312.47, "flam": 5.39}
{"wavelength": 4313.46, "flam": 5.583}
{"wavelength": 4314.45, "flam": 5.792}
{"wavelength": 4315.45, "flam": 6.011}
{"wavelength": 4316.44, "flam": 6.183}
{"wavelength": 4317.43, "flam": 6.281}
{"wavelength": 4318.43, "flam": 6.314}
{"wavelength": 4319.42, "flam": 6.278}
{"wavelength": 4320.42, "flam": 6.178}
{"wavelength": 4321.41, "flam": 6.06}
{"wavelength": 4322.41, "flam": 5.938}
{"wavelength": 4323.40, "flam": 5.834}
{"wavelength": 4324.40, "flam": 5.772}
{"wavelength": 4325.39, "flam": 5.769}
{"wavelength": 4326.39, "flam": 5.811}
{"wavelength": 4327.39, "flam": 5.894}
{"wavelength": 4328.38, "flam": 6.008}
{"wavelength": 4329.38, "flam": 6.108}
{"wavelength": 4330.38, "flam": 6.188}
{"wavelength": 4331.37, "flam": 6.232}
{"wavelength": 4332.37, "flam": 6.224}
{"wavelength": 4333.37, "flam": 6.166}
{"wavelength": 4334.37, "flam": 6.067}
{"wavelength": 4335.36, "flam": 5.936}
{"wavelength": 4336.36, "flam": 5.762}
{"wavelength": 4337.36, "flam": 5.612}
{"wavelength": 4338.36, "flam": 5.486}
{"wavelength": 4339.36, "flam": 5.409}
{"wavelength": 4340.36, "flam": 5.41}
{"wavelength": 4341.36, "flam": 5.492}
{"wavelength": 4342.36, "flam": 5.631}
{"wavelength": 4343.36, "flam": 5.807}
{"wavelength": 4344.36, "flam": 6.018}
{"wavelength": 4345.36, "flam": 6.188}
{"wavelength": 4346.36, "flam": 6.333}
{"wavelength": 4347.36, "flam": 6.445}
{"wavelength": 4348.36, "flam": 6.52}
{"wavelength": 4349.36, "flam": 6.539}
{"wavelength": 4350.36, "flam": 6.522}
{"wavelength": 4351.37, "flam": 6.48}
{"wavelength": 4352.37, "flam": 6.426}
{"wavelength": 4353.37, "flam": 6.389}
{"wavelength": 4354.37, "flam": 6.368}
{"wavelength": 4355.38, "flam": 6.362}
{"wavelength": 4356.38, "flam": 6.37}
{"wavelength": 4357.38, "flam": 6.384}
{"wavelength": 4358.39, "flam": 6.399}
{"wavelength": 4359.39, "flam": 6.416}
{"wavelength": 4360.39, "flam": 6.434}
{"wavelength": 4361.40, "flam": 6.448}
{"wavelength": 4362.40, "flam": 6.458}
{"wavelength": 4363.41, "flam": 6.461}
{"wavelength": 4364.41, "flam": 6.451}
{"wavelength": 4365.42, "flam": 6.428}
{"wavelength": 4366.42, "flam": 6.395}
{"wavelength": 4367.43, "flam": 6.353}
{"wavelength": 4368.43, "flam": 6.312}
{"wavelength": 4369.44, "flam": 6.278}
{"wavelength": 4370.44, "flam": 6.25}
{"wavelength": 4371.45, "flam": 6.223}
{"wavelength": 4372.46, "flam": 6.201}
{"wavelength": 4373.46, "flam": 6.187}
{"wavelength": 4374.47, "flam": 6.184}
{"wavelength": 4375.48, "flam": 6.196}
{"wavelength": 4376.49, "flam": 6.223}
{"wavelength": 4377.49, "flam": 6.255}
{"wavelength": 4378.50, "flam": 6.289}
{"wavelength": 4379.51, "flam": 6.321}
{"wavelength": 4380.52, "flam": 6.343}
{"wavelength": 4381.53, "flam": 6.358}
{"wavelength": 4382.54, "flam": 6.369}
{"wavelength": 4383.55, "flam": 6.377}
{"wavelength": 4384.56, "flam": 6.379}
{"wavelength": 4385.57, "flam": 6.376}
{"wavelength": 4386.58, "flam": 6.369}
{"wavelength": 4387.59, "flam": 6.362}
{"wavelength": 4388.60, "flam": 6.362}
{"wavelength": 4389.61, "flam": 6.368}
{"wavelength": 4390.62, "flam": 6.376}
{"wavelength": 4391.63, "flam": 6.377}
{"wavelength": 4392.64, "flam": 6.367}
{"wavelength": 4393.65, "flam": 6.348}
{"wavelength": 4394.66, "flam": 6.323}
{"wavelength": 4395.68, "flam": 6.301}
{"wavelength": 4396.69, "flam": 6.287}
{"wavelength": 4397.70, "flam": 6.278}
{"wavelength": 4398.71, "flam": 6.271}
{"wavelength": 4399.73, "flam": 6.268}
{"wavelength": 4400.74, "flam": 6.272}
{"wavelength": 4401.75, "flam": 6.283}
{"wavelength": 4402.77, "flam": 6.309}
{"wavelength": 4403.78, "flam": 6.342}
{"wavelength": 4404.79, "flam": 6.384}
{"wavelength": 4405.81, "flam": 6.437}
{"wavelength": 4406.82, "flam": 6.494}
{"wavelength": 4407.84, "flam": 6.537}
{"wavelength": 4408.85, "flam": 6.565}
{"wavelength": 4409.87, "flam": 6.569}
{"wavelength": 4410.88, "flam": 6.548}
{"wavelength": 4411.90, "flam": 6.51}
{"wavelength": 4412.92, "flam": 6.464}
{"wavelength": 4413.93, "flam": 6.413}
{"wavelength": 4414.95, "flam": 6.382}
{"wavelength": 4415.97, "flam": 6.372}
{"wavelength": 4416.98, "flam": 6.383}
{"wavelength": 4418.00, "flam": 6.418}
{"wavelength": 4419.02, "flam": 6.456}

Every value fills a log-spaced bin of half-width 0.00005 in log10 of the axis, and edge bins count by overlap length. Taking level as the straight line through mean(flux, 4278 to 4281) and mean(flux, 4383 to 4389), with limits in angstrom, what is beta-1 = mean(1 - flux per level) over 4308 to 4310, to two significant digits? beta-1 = 0.17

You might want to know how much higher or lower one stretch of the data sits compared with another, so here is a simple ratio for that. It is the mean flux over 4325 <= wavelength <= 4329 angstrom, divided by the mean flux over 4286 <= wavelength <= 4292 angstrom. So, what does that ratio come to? 1.03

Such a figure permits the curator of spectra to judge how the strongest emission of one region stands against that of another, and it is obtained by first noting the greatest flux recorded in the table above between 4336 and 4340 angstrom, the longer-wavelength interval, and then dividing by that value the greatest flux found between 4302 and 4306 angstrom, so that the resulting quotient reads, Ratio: 0.90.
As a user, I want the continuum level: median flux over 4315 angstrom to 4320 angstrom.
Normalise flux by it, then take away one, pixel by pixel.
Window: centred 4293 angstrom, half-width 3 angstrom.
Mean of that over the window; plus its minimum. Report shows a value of -0.219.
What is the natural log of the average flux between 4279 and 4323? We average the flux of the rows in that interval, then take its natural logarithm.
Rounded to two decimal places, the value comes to 1.73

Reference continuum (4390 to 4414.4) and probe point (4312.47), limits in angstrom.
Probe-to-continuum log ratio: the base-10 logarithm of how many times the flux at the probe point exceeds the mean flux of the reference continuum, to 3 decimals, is -0.074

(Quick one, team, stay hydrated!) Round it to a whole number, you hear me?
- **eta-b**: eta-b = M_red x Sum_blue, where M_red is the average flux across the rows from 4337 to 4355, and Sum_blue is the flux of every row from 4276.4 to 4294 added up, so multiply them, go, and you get 635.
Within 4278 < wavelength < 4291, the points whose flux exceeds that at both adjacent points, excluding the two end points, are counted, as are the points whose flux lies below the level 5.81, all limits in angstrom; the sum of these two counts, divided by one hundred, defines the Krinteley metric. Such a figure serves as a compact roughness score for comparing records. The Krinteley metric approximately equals 0.050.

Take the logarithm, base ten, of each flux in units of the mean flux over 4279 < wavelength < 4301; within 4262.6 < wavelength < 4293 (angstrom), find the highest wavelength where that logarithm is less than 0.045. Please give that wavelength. 4292.65 angstrom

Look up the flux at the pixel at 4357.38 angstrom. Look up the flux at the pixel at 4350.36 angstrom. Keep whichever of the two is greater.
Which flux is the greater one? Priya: 6.52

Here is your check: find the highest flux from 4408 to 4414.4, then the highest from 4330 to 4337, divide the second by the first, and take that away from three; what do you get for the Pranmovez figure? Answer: 2.05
